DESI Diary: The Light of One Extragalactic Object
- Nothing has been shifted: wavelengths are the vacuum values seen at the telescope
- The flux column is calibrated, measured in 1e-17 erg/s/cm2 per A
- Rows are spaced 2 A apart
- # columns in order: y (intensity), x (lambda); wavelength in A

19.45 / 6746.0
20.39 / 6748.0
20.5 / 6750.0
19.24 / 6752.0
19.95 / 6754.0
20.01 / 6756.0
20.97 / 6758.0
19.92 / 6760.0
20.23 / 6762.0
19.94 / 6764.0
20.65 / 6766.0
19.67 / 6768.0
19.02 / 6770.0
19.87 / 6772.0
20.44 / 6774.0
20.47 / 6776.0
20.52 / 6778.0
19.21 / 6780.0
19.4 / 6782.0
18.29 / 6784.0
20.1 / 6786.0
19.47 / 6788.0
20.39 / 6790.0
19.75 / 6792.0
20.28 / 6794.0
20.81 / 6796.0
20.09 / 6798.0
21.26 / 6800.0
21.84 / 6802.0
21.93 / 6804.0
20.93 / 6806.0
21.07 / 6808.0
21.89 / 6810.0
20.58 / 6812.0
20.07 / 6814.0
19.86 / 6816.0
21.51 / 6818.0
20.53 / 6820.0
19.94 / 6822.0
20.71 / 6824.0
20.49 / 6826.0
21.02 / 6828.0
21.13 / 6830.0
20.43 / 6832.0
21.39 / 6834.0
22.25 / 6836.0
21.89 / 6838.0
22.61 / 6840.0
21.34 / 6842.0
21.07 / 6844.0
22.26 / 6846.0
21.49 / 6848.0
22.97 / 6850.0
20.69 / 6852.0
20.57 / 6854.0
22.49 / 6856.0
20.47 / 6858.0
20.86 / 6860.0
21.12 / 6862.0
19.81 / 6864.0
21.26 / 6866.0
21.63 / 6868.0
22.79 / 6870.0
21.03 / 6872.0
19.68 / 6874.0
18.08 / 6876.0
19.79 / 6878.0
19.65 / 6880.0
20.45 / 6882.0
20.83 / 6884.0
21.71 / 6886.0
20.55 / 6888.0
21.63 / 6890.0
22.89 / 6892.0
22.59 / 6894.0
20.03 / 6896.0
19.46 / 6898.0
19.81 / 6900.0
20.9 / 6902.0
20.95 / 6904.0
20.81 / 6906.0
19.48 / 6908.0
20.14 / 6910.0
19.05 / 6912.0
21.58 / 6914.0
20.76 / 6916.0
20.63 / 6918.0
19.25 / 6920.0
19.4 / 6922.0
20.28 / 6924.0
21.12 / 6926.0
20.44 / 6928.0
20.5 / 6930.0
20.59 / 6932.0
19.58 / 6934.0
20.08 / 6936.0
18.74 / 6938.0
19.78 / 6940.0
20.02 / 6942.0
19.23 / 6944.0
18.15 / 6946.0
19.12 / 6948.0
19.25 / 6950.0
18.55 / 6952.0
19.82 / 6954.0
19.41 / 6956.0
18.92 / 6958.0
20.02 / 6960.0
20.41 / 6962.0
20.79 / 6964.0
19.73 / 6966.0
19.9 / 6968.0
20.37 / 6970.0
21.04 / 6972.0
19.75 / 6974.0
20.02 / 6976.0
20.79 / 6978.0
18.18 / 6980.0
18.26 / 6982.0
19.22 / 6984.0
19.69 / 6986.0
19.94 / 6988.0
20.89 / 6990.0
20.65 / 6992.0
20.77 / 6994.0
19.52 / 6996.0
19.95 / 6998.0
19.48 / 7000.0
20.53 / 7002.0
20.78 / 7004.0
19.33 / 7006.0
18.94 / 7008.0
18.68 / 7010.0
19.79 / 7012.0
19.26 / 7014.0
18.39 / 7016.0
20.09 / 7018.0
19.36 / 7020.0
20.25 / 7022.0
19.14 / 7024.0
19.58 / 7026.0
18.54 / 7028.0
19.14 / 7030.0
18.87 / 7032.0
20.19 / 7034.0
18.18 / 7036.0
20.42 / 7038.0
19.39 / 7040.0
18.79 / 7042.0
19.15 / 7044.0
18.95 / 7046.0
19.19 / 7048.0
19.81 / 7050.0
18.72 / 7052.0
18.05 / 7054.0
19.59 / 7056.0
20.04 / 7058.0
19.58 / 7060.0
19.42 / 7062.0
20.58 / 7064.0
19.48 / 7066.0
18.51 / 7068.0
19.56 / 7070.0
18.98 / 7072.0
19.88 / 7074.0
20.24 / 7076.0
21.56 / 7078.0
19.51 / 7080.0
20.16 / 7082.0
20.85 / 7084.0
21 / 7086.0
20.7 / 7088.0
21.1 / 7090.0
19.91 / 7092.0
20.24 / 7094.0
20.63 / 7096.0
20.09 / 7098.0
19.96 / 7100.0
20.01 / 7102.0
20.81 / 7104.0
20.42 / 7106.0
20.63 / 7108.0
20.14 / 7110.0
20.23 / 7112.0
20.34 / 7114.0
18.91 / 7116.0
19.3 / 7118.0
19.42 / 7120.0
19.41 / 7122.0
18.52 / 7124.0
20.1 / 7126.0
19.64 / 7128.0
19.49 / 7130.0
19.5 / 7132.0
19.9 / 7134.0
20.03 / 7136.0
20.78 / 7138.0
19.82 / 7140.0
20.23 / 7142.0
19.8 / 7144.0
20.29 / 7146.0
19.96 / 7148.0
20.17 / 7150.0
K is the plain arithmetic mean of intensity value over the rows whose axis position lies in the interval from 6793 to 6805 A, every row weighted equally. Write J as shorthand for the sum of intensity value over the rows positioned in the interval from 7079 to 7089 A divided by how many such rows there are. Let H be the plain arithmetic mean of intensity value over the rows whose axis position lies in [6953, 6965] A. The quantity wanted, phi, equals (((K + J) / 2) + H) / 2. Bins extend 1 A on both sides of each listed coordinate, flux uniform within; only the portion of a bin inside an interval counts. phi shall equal 20.3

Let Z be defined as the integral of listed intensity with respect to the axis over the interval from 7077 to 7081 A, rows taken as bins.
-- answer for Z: 82.1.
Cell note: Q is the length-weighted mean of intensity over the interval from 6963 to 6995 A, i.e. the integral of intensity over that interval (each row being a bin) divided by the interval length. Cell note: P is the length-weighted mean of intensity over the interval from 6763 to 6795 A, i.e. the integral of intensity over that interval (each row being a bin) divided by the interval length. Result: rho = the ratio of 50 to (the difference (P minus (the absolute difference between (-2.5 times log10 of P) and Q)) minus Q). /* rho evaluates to -2.14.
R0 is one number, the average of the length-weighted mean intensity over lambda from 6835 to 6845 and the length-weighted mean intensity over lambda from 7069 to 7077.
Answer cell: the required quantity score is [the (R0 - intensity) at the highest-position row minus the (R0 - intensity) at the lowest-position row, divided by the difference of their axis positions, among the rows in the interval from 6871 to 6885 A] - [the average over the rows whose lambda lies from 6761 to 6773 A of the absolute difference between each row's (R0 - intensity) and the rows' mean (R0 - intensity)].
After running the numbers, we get -0.4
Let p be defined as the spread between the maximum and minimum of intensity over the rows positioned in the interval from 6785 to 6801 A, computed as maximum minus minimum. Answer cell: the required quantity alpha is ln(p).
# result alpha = 0.6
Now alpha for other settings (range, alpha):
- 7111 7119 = 0.4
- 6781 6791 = 0.7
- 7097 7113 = -0.2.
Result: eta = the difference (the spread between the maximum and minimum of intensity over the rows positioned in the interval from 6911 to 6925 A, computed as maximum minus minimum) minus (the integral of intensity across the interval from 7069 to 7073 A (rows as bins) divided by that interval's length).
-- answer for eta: -16.7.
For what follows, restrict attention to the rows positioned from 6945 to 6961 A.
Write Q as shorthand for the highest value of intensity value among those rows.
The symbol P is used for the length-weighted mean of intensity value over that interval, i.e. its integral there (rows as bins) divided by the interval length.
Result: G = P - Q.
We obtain -0.9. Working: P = 19.2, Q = 20.02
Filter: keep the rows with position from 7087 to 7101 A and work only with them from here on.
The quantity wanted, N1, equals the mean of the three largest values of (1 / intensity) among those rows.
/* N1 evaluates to 0.0500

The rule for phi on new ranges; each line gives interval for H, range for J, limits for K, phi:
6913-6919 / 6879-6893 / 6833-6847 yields 21.2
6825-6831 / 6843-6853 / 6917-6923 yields 20.8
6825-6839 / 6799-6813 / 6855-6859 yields 21.3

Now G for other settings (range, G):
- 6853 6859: -1.3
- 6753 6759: -0.7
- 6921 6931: -0.8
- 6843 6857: -1.3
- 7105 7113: -0.3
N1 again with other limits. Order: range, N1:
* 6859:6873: 0.0487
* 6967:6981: 0.0520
